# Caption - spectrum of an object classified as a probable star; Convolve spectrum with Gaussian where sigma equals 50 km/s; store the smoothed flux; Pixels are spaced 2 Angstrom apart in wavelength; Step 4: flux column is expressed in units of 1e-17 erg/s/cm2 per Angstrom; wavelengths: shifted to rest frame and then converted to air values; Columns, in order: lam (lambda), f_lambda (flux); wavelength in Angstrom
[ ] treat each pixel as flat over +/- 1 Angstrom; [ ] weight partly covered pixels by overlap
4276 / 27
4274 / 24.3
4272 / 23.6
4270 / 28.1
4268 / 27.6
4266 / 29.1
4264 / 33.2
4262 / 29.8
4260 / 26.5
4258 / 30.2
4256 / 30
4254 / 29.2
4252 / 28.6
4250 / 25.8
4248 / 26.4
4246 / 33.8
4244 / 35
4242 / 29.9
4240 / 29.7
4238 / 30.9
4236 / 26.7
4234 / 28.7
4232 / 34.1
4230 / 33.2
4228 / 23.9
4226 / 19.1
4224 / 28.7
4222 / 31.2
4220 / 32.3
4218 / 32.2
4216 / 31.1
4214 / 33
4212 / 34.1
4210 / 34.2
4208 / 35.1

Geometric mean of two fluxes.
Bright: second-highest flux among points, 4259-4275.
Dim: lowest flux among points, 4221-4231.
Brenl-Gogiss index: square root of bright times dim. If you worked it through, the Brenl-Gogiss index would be 23.9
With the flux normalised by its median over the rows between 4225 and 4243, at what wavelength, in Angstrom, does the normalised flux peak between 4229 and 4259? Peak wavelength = 4244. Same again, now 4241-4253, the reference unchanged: 4244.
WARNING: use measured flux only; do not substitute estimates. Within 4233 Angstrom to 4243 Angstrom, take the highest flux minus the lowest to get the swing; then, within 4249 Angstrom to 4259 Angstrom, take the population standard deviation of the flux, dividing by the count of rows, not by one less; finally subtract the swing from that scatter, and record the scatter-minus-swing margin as -2.6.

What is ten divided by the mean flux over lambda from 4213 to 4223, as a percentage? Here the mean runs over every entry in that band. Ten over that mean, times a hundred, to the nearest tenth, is 31.3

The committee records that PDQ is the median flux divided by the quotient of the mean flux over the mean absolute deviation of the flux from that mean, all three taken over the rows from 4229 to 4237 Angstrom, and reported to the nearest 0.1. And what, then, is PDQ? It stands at 3.0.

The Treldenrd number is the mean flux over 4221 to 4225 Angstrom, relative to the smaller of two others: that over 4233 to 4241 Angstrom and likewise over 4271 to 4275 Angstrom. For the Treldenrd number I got 1.25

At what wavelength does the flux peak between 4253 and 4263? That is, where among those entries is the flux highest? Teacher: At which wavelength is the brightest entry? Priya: 4258 Angstrom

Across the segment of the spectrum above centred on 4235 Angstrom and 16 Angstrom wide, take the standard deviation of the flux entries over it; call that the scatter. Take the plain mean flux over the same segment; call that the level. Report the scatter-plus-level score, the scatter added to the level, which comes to 33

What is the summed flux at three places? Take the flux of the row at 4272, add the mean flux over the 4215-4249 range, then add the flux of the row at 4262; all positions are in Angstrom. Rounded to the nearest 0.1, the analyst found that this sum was 83.2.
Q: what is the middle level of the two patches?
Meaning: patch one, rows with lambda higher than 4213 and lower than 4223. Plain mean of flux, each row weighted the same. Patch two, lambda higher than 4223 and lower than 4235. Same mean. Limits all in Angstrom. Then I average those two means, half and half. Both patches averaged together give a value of 30.0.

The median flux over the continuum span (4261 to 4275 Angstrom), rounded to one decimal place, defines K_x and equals 28.1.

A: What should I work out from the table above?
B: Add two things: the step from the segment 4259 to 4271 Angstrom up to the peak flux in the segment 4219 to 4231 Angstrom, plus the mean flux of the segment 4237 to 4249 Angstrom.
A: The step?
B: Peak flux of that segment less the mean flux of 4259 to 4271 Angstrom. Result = 35.1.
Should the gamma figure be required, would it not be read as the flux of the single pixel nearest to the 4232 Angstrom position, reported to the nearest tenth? 34.1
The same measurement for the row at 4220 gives 32.3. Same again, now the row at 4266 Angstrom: 29.1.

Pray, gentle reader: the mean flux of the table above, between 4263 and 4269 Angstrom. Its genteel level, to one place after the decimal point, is 30.0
